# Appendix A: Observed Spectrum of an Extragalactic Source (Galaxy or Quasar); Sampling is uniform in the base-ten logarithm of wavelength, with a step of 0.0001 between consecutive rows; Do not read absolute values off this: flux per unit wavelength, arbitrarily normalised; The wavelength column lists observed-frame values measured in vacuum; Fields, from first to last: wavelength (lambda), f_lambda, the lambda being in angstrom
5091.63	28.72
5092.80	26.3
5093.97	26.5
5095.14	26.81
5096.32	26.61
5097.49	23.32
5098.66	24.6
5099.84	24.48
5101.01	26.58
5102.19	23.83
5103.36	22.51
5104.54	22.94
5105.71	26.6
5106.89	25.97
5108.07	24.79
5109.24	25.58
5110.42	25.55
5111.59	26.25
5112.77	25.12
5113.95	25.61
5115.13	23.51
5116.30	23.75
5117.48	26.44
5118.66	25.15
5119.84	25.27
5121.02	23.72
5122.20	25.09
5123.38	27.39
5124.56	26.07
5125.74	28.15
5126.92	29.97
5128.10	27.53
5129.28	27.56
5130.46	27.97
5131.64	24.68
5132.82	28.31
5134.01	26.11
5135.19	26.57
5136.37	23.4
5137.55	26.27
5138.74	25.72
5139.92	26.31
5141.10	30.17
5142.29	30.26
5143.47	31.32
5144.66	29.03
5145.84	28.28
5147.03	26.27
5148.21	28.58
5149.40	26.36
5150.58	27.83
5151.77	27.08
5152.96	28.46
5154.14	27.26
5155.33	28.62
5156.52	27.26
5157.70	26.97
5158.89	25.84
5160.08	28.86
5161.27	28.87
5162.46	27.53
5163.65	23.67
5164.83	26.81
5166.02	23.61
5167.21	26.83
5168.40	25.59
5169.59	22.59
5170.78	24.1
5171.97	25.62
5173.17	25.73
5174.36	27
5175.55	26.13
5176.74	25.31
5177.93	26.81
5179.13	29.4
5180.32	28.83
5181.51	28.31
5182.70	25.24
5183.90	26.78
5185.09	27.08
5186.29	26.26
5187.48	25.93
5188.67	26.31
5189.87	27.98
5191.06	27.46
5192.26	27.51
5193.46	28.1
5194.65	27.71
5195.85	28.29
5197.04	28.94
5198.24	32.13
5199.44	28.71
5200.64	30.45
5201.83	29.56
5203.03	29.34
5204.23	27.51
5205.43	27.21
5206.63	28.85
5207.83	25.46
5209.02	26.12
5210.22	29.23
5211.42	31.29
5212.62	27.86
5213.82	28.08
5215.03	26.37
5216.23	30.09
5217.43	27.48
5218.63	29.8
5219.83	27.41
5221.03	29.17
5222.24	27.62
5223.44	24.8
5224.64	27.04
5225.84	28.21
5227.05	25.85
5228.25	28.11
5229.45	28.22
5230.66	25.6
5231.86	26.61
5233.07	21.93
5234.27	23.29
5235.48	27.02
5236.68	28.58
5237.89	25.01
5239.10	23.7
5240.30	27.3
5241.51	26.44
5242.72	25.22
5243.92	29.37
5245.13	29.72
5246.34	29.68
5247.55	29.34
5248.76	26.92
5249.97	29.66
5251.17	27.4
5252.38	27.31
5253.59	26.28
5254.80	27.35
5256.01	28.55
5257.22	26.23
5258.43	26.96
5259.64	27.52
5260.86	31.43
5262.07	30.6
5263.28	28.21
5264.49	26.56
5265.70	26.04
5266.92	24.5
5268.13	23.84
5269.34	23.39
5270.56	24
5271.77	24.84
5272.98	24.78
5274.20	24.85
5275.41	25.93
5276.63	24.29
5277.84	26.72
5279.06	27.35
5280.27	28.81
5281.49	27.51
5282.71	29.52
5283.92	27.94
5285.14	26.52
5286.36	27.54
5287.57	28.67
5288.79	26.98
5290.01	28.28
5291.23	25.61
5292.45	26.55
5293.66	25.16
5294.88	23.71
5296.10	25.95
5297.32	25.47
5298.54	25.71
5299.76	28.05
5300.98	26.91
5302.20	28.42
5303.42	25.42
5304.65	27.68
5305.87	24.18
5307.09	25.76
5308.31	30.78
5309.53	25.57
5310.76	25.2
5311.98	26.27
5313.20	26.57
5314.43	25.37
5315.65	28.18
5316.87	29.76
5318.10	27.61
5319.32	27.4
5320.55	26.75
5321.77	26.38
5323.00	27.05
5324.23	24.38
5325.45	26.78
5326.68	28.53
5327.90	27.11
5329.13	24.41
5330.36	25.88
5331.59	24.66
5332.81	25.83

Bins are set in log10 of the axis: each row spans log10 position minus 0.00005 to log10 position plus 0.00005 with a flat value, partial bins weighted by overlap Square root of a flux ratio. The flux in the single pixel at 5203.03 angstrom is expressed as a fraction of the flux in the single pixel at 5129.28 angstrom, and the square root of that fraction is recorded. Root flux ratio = 1.03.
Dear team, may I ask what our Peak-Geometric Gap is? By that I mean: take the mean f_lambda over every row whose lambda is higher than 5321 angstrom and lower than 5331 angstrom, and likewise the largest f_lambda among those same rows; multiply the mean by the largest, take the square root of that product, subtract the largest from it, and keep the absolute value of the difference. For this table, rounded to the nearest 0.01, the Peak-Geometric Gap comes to 1.13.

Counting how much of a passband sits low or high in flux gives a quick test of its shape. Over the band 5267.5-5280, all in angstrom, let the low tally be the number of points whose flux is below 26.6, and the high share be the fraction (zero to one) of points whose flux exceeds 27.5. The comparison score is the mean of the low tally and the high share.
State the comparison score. 4.0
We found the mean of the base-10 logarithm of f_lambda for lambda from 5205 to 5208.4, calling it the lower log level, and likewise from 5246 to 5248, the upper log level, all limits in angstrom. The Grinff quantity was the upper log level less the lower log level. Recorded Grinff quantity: 0.036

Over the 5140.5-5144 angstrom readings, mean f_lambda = 30.6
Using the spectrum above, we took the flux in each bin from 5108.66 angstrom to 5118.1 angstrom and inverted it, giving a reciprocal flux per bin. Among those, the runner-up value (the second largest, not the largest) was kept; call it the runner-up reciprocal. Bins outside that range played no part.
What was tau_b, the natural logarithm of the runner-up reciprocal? -3.17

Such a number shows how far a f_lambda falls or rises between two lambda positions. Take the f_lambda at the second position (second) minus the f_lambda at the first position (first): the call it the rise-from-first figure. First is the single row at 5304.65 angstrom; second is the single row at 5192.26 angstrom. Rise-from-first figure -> 0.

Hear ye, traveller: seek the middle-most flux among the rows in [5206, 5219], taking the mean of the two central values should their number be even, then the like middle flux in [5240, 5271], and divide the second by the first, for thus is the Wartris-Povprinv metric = 0.97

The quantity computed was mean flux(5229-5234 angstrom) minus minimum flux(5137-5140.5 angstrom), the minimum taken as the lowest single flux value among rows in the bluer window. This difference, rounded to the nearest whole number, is 0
